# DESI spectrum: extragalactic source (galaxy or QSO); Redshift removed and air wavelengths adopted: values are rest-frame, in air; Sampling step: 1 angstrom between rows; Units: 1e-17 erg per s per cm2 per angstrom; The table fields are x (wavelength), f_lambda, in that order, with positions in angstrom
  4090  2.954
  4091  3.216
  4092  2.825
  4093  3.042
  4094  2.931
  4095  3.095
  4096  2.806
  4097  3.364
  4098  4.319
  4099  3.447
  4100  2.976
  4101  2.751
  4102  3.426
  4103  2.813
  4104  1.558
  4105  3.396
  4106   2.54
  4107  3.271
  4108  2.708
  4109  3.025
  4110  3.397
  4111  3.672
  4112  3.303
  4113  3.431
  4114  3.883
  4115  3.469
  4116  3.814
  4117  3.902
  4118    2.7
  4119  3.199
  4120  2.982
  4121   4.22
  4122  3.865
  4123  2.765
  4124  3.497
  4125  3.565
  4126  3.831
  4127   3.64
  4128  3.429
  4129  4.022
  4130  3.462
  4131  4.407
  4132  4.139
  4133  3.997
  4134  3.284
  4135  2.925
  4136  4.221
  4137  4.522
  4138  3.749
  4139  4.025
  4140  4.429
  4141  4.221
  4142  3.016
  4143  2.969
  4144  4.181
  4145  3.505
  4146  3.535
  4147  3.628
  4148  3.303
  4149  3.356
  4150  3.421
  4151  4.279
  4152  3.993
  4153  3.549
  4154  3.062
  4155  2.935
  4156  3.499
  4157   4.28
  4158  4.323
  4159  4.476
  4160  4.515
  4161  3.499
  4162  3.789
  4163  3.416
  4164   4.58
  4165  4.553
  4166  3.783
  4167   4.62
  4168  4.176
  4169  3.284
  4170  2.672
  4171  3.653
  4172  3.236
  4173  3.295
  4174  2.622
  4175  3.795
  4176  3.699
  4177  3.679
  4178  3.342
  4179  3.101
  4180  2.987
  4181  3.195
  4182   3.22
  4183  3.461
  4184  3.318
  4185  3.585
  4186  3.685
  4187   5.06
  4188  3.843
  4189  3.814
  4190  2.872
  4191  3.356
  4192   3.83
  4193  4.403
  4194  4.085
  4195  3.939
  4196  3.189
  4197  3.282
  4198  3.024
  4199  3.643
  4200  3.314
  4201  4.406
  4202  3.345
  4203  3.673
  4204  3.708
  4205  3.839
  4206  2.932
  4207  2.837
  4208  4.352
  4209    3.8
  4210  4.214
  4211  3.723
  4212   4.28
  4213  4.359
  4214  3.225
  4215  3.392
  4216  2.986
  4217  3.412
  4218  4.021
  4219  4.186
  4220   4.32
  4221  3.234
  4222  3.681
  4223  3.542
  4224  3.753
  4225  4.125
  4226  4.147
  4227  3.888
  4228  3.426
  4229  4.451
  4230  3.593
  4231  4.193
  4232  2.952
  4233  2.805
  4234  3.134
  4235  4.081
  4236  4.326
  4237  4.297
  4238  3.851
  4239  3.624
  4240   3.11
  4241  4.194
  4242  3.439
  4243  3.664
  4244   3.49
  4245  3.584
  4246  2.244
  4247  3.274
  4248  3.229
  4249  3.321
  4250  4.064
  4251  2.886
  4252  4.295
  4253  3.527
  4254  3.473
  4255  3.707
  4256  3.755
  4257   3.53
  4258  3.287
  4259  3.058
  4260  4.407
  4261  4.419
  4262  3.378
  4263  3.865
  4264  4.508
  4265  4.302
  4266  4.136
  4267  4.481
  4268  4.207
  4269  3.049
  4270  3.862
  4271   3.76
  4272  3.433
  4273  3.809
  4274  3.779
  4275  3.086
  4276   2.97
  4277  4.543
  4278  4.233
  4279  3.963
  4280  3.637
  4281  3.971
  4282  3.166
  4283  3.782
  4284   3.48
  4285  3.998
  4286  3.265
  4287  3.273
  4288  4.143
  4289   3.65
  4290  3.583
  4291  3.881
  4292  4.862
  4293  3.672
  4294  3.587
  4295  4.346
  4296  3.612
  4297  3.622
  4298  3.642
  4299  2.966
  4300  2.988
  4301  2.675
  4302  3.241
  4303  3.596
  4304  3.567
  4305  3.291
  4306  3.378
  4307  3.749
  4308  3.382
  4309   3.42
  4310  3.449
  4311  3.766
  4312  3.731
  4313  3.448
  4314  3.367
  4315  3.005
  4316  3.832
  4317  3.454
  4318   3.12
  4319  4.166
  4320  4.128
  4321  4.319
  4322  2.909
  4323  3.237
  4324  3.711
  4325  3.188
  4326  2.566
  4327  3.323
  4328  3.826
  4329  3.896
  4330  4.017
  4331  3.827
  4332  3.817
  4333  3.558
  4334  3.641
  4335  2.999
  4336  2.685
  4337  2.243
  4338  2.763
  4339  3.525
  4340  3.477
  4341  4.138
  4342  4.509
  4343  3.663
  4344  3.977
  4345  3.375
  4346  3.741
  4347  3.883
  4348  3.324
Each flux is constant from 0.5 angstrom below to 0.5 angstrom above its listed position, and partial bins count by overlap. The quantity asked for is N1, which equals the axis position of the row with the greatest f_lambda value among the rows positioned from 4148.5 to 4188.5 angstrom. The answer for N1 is 4187 angstrom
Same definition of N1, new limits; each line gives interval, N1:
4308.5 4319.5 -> 4319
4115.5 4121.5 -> 4121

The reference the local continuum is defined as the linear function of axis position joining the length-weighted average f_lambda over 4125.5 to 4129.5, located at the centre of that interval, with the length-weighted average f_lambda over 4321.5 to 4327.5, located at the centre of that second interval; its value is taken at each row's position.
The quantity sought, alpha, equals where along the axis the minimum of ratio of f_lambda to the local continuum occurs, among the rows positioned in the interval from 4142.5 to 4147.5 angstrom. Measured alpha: 4143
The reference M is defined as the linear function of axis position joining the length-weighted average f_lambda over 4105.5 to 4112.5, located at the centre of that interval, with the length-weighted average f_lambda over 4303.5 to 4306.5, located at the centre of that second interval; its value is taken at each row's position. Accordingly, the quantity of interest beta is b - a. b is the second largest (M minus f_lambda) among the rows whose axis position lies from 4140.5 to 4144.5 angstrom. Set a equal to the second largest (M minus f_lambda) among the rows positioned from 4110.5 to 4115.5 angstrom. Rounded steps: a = -0.3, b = 0.16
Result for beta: 0.5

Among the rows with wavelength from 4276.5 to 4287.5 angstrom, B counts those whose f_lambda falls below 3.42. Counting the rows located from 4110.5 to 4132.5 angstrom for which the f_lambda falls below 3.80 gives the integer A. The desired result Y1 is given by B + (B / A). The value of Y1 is 3.2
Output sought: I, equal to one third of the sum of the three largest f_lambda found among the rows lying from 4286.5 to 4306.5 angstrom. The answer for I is 4.45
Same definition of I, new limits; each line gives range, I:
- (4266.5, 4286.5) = 4.42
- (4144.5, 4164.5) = 4.52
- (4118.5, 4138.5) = 4.38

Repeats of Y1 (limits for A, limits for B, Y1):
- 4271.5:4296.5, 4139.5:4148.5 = 3.2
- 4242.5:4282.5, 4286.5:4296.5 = 1.0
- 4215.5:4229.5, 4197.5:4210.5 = 5.7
